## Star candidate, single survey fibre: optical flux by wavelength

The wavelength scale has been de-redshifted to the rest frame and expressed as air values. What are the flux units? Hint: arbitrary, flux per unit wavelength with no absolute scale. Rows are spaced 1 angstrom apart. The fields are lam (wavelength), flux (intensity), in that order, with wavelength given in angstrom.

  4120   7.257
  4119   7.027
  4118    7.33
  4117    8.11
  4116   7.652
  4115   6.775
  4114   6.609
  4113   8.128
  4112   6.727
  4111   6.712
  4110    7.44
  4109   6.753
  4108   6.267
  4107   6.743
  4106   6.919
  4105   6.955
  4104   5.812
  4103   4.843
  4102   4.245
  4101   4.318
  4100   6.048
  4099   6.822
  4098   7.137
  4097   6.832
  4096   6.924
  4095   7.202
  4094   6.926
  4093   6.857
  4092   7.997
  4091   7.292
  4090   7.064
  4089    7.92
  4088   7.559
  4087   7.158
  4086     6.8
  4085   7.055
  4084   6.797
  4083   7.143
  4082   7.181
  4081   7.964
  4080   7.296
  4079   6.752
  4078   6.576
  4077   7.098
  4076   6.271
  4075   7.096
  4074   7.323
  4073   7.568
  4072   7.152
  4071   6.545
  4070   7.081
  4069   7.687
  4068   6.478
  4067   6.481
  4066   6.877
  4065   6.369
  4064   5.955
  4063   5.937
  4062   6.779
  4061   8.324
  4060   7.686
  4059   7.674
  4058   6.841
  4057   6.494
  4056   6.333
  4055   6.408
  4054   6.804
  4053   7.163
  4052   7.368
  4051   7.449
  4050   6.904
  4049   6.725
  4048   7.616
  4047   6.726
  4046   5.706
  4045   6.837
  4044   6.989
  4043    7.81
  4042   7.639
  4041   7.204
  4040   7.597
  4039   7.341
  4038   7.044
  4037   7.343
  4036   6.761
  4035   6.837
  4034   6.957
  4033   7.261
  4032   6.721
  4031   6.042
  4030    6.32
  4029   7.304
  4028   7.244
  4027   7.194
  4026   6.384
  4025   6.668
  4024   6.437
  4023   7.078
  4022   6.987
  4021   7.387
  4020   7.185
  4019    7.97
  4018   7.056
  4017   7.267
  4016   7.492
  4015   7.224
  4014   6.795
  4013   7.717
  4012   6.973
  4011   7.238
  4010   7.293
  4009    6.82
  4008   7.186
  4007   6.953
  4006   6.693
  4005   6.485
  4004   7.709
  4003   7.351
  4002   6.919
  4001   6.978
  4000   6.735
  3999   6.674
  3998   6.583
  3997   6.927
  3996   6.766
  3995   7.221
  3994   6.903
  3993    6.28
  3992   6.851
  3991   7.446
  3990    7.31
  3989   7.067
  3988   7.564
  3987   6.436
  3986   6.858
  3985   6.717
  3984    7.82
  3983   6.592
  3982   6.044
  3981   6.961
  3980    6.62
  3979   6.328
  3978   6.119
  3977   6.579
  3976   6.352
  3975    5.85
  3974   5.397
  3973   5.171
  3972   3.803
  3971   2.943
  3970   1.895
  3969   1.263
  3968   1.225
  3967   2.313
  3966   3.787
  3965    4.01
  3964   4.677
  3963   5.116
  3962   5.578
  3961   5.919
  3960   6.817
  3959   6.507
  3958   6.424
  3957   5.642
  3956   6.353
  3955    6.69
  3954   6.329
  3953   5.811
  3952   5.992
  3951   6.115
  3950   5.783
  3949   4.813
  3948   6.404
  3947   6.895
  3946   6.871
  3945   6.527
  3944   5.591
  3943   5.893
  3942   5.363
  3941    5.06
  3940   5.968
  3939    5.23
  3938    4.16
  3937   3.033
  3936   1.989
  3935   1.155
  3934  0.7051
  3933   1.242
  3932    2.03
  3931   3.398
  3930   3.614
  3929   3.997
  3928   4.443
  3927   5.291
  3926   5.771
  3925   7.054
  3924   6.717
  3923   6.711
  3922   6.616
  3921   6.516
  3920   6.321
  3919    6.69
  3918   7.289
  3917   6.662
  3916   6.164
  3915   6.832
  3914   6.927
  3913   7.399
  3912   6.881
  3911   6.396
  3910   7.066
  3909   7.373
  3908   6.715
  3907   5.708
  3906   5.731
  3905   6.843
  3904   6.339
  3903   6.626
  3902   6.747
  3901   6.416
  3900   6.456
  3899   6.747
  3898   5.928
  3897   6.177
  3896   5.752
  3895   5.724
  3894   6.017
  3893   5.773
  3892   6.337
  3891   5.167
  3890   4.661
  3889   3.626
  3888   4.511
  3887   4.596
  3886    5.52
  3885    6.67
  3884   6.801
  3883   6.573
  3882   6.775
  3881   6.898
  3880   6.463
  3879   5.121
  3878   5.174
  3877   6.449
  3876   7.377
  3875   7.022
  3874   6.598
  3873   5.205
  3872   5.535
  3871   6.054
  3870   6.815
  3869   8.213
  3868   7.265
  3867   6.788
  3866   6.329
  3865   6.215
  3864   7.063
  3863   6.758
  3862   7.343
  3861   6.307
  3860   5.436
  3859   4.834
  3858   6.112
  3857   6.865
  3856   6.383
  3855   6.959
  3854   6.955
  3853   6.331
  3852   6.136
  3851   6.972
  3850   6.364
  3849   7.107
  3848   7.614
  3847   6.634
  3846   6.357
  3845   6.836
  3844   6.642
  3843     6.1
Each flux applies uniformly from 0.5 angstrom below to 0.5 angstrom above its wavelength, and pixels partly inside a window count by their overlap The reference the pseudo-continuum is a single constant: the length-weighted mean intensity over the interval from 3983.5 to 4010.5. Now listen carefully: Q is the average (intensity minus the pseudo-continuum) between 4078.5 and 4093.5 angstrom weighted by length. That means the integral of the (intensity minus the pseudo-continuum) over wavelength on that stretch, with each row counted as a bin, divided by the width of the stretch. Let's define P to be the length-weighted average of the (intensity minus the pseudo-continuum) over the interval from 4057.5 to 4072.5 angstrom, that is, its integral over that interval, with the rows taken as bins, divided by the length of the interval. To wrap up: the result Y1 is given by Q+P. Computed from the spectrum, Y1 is 0.21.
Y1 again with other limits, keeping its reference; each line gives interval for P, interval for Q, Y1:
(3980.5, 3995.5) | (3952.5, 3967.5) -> -1.56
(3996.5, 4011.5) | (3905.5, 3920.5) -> -0.32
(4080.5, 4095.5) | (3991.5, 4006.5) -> 0.17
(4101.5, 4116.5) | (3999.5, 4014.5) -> -0.34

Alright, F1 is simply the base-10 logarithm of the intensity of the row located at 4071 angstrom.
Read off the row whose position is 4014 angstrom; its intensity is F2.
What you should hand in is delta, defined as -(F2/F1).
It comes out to -8.3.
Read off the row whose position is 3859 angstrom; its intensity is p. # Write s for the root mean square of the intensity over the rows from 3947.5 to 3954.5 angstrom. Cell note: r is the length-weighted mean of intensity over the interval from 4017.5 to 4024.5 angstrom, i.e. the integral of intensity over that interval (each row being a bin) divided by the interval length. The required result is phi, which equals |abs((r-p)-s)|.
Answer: 3.59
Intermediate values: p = 4.834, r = 7.2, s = 5.91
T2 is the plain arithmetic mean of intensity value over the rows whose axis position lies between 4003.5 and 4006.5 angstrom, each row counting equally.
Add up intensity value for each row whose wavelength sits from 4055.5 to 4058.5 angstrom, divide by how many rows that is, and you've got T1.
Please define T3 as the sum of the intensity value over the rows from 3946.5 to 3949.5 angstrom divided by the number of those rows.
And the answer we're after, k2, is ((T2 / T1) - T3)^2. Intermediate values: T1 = 6.56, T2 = 7.0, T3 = 6.0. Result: 24.8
